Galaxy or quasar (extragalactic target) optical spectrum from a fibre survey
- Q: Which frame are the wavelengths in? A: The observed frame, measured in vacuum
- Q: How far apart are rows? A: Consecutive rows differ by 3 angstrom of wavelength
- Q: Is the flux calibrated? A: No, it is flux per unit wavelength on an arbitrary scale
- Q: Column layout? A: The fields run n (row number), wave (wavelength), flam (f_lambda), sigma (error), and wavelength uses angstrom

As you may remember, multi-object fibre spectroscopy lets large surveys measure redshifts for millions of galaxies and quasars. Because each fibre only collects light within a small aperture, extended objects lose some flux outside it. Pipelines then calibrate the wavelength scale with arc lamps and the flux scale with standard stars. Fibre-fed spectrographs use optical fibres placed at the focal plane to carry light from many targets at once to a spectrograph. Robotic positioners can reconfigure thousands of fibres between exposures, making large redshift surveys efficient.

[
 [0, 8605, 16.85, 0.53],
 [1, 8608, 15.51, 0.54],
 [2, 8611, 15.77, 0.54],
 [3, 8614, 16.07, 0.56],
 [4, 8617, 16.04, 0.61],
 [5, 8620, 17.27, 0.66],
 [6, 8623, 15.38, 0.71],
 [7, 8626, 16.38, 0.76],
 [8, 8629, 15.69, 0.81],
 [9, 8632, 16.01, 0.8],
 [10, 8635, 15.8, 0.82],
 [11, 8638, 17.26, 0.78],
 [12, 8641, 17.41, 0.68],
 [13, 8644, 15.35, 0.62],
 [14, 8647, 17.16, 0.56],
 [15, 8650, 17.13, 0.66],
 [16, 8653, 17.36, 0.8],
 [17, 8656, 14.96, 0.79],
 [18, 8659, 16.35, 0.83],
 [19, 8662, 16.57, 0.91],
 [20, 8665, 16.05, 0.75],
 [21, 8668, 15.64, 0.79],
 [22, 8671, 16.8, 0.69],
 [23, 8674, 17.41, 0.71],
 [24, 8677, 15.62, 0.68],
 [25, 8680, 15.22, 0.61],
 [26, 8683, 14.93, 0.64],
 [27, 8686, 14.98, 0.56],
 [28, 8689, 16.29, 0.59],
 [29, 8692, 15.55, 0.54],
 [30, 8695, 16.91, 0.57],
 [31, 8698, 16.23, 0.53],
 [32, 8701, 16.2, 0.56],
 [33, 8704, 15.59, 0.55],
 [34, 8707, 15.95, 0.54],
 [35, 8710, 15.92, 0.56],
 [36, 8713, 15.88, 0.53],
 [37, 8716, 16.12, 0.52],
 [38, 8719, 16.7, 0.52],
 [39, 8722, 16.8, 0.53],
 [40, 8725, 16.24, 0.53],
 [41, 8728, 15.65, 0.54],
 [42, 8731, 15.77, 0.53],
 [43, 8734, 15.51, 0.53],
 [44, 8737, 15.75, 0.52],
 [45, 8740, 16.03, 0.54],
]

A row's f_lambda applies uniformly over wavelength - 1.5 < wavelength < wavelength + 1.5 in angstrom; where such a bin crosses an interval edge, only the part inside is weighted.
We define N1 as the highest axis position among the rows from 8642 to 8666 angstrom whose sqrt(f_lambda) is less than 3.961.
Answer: 8656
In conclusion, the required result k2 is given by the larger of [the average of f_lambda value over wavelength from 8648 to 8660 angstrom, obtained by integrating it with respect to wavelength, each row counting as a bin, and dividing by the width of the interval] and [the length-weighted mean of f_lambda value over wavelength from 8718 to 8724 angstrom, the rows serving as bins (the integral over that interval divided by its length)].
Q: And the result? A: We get 16.71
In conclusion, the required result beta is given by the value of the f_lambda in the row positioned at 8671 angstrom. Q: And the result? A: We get 16.8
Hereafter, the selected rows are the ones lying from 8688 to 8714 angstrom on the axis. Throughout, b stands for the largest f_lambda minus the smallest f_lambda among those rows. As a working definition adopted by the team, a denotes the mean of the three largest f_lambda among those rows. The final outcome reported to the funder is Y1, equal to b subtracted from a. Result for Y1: 15.1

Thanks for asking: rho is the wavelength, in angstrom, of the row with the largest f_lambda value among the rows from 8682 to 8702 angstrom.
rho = 8695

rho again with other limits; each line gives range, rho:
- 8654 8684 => 8674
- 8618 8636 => 8620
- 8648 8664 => 8653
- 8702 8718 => 8716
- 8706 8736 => 8722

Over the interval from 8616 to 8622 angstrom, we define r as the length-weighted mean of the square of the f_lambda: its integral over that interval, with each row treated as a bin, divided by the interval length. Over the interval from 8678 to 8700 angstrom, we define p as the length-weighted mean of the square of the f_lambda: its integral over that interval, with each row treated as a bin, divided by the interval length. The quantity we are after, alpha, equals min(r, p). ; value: 248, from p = 248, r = 276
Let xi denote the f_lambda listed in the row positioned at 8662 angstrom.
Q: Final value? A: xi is 16.57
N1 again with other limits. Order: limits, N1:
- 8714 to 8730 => 8728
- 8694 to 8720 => 8704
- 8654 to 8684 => 8683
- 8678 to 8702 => 8692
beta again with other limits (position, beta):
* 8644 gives 15.35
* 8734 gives 15.51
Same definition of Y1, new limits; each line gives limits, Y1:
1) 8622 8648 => 15.2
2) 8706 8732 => 15.4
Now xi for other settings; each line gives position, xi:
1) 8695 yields 16.91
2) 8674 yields 17.41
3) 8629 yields 15.69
